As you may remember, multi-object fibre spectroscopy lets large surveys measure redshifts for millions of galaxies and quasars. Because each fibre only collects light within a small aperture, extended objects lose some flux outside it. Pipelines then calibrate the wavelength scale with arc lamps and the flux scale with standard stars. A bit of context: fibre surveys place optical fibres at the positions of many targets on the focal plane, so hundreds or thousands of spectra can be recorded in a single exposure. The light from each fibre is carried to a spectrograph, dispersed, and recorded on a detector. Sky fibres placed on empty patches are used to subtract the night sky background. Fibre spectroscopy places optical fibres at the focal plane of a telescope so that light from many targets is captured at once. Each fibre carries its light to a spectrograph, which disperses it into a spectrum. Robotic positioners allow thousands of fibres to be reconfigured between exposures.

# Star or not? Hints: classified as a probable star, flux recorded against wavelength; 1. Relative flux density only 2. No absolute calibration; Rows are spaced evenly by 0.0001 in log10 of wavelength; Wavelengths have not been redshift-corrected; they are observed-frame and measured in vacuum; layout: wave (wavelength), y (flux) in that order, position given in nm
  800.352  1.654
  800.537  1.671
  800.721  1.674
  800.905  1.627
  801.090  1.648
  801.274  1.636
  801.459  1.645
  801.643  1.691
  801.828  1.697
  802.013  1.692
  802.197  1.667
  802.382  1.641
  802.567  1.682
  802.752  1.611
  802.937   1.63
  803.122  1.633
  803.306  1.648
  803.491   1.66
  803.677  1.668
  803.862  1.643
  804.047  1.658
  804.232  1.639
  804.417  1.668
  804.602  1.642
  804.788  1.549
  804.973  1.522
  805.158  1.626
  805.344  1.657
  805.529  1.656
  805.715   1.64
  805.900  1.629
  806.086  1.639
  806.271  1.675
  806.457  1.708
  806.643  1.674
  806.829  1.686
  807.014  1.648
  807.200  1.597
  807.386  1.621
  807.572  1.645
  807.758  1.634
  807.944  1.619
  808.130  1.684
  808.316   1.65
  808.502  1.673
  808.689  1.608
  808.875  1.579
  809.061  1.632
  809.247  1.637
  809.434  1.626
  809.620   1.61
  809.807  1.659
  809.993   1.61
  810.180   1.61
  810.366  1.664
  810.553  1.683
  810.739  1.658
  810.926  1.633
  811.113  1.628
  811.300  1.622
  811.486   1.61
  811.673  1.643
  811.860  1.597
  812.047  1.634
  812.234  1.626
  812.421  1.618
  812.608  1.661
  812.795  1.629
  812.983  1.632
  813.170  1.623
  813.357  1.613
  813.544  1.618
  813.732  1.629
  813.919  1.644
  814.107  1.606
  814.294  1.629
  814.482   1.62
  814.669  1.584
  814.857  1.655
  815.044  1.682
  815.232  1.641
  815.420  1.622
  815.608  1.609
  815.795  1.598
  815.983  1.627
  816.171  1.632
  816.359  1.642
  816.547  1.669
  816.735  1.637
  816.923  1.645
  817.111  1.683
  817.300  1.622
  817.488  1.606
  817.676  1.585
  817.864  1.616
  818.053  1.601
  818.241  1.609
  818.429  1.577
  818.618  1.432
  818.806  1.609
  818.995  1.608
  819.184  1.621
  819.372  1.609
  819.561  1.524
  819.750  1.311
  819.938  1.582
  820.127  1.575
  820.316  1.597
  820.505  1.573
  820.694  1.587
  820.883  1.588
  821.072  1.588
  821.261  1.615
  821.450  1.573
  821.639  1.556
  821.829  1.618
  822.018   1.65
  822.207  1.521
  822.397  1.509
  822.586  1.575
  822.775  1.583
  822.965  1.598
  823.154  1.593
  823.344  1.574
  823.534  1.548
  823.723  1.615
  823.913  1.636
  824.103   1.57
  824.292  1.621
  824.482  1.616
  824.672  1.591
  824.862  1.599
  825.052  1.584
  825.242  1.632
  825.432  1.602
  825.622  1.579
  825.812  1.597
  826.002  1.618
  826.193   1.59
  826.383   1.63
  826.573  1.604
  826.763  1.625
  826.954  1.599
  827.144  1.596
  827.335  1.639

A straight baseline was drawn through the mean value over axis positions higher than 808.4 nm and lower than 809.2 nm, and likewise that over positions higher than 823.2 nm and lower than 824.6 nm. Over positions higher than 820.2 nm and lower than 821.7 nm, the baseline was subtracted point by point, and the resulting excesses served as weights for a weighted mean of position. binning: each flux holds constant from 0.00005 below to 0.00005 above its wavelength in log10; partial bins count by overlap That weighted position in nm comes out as 821.10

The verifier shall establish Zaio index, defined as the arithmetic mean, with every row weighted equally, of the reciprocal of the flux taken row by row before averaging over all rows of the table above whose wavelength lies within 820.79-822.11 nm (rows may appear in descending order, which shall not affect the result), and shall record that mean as 0.626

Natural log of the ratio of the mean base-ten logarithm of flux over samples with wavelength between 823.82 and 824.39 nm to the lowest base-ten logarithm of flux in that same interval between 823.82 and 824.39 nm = 0.053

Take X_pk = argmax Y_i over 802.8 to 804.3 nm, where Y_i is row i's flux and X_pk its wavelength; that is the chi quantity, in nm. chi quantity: 803.677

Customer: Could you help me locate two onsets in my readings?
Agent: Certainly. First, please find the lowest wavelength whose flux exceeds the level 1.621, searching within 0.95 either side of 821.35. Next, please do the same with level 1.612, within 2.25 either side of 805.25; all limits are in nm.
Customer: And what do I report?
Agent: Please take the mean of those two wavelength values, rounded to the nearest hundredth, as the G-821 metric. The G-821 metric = 812.57 nm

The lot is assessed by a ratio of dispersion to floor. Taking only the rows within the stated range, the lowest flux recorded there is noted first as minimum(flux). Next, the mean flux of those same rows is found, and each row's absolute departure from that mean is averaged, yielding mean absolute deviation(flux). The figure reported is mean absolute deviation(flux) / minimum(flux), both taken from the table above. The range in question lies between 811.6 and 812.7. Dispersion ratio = 0.0101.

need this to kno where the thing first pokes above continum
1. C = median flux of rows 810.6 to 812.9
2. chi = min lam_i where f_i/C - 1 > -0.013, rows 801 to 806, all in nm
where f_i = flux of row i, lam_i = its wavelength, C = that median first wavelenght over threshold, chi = 801.090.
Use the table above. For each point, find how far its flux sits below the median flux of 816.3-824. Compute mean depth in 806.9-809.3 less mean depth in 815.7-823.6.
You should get -0.046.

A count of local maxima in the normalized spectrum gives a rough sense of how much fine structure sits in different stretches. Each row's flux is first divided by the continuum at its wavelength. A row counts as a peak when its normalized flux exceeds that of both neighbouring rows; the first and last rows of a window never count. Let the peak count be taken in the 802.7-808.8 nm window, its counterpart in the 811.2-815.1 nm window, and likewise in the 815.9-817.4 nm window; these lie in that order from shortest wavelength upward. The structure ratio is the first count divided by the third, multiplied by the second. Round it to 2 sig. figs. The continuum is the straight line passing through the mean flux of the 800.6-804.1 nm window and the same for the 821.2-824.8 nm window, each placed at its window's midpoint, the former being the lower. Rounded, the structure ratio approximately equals 27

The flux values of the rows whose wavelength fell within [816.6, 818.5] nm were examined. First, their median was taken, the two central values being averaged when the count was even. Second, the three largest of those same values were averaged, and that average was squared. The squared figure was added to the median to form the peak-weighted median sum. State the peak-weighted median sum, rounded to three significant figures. 4.35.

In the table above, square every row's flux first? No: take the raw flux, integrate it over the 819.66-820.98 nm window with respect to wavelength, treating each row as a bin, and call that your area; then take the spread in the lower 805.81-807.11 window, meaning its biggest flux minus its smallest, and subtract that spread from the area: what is 1.96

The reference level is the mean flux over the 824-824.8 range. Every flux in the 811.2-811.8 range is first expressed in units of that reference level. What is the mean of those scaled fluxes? 1.02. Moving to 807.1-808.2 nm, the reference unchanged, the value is 1.02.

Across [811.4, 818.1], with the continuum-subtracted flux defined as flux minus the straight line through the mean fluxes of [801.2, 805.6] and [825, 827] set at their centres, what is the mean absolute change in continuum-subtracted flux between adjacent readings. 0.024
